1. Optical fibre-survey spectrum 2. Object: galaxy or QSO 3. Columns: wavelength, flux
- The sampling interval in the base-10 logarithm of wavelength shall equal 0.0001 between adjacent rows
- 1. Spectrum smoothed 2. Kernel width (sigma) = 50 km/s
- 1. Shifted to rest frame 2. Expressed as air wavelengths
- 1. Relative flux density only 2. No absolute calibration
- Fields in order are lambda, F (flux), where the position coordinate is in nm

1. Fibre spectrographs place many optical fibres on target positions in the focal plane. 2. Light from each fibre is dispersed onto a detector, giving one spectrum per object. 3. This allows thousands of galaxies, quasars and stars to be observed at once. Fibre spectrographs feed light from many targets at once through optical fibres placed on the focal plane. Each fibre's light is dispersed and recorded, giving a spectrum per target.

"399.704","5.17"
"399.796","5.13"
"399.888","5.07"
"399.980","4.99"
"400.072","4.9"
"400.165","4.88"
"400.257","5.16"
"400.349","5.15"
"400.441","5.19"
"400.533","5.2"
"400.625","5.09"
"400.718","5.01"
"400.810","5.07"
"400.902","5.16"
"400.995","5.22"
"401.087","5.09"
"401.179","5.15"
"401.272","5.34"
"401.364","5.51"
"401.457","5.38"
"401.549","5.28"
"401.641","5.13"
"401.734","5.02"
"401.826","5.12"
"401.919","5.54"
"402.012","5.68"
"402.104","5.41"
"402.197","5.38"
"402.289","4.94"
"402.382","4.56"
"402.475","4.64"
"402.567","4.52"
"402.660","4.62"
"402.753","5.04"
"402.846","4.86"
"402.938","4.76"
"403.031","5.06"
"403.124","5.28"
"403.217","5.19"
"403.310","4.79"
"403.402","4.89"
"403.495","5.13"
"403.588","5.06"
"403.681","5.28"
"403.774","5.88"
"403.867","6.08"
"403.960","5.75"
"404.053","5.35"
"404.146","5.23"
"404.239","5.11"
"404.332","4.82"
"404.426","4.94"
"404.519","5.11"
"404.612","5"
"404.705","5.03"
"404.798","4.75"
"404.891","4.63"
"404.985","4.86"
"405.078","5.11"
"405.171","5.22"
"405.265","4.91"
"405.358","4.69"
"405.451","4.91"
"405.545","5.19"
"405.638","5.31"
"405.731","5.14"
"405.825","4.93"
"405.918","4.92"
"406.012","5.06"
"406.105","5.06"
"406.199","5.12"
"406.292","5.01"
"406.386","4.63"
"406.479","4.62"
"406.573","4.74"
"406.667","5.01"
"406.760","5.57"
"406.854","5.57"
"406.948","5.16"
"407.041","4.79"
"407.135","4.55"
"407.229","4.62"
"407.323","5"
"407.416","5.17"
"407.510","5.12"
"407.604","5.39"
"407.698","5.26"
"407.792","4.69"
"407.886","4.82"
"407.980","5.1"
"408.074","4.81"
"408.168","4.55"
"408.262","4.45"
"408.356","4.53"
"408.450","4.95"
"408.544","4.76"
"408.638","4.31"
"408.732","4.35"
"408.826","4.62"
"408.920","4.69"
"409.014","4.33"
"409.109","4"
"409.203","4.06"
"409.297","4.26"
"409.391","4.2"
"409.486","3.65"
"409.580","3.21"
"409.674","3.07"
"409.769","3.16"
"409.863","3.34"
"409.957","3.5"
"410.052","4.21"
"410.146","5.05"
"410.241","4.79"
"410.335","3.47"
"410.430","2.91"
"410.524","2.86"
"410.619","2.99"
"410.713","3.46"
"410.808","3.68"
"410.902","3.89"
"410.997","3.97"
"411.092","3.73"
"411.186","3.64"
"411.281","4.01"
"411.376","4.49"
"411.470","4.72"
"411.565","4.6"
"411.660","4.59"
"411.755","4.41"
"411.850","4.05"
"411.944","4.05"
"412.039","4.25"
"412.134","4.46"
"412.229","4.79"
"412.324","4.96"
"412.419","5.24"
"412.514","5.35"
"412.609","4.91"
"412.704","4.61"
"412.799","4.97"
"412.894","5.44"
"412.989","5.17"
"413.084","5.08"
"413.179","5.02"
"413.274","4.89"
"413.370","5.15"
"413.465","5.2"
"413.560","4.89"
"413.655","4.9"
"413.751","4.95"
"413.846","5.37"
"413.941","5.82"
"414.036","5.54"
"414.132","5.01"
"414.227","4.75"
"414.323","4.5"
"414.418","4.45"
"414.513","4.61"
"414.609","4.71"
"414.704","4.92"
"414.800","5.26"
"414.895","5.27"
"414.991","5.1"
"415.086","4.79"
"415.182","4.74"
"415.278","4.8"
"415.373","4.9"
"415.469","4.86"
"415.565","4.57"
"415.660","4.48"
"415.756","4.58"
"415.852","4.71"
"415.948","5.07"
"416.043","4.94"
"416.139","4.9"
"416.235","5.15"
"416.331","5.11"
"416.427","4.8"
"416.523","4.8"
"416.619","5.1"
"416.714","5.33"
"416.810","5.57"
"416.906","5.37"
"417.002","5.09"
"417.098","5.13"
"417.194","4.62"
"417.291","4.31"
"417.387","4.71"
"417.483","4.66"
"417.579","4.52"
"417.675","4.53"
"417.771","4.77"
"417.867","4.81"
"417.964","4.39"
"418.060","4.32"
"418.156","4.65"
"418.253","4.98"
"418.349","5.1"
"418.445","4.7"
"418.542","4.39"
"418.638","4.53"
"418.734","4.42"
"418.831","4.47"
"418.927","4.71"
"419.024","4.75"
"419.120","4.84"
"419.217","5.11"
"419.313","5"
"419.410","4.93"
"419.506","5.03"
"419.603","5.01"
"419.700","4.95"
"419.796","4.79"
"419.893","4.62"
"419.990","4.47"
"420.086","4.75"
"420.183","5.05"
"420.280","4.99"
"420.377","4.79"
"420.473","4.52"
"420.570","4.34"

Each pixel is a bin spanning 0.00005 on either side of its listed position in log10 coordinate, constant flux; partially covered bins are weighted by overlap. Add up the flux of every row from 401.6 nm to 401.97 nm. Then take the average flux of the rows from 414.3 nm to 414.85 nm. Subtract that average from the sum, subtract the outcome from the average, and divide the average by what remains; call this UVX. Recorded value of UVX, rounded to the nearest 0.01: -0.42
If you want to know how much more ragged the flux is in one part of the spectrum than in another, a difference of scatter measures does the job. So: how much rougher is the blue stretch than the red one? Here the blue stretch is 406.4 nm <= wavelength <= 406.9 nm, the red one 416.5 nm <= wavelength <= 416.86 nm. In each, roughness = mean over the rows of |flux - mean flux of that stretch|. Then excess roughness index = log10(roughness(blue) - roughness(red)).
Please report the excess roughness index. -0.91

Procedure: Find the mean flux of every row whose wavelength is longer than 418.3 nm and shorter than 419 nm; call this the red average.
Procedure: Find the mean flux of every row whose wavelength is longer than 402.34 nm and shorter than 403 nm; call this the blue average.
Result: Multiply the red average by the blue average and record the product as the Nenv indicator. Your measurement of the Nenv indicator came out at 21.8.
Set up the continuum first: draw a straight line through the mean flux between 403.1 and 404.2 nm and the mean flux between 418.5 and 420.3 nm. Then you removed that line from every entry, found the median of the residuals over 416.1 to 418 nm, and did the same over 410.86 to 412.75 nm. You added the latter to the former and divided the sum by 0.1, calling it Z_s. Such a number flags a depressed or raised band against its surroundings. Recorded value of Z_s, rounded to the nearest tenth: -6.1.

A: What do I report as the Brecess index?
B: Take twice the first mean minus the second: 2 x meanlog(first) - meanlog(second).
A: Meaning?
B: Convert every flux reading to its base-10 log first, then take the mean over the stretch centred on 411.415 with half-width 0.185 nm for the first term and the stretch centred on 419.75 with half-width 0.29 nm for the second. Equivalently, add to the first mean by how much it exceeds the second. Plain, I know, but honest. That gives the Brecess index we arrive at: 0.61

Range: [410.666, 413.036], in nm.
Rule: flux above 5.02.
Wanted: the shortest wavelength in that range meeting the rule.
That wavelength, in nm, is 412.419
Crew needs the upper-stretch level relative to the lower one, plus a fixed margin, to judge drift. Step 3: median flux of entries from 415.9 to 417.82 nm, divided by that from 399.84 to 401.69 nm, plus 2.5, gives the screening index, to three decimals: 3.455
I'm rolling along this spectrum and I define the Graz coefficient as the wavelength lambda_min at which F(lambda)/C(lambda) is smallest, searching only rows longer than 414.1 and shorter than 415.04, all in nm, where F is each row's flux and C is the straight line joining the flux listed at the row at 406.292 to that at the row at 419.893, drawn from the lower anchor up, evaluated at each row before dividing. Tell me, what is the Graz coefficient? 414.418 nm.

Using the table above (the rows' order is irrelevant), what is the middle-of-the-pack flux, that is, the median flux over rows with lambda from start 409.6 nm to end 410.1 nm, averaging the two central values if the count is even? 3.34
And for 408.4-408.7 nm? 4.76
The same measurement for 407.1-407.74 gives 5.12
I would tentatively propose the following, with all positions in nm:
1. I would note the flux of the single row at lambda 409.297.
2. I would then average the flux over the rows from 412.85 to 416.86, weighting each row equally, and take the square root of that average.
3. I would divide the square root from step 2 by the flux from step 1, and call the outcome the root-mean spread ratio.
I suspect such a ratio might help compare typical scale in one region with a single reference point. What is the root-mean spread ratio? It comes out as 0.524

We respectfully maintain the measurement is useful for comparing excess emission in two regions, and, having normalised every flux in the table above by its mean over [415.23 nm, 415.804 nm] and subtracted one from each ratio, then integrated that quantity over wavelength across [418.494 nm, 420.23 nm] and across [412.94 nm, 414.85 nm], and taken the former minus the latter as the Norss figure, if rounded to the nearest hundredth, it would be -0.10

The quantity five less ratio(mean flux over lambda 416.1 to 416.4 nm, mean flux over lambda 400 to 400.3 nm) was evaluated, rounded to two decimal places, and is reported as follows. 3.99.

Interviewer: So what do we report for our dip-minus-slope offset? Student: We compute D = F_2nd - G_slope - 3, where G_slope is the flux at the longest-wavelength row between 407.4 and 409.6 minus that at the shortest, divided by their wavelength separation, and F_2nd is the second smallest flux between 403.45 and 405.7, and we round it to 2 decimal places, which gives 2.60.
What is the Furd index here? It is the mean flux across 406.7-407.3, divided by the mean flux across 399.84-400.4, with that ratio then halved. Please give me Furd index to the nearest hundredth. 0.50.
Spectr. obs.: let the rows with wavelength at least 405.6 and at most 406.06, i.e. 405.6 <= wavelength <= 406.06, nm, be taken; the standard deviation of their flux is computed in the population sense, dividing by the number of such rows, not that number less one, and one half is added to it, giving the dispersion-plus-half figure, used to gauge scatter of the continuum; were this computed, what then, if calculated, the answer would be 0.64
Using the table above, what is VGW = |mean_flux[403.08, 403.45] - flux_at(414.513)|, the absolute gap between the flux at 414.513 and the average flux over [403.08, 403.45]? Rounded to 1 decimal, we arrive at 0.4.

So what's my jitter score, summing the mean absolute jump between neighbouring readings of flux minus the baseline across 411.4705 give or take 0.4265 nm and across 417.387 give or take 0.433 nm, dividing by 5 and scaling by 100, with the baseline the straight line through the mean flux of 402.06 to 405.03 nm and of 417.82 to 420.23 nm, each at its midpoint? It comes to 8.8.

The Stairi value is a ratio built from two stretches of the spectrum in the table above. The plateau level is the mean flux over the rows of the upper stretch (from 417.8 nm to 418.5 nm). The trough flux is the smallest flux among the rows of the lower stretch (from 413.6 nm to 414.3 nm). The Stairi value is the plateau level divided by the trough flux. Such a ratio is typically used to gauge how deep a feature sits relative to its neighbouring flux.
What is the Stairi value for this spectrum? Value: 0.99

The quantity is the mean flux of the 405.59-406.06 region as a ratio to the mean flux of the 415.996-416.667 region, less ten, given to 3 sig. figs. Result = -8.98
